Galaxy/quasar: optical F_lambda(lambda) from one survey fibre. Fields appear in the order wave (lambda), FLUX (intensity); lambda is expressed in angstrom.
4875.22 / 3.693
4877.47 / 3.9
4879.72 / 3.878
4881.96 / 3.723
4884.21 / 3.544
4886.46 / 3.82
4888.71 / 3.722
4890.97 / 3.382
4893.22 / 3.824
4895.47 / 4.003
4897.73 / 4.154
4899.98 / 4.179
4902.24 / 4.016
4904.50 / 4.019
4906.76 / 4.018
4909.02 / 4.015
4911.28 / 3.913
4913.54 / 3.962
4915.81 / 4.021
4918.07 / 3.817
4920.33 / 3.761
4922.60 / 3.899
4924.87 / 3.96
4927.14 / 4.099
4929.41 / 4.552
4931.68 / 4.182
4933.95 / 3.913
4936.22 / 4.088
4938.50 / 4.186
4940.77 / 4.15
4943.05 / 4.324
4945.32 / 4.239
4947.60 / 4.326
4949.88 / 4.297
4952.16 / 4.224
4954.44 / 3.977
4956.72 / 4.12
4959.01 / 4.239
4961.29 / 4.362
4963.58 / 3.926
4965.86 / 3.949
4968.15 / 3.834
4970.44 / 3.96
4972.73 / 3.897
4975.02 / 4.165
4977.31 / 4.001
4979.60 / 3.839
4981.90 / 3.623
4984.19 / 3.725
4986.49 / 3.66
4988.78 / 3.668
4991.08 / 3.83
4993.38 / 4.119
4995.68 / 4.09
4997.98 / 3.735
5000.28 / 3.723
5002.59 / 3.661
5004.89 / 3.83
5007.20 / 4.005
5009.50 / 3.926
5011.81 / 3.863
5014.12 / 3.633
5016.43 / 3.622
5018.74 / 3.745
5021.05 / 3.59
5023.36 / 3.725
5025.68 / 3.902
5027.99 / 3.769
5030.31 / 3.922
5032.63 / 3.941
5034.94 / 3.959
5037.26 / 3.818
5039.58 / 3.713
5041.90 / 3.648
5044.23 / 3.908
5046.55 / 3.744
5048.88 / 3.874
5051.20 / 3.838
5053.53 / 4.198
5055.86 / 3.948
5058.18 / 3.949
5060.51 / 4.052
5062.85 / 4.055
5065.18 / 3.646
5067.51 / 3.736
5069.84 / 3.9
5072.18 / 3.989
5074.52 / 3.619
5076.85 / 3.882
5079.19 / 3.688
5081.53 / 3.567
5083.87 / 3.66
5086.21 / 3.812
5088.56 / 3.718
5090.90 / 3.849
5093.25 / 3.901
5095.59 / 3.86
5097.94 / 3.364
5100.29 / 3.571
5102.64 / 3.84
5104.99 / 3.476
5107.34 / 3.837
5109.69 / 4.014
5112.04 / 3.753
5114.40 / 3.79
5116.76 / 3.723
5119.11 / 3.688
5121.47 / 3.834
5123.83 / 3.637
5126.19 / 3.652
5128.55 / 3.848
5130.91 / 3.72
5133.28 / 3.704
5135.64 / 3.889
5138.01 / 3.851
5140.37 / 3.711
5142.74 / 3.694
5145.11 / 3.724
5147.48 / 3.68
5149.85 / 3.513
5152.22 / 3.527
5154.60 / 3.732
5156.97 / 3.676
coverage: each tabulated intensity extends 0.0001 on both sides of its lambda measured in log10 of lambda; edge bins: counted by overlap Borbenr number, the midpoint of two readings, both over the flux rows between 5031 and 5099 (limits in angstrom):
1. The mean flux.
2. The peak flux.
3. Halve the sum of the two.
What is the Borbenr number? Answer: 4.01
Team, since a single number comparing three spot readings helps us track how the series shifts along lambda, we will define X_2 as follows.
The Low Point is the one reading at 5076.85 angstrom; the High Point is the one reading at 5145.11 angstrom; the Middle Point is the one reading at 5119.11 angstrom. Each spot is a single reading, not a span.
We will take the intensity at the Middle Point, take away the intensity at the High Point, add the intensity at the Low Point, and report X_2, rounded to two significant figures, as 3.8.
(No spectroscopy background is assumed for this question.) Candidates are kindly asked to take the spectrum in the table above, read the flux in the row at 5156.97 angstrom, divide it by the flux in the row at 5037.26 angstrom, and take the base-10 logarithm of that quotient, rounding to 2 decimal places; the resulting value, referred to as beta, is -0.02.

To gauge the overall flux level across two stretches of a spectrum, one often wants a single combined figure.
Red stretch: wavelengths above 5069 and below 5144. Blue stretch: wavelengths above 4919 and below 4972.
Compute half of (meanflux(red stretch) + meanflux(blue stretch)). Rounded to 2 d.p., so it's 3.93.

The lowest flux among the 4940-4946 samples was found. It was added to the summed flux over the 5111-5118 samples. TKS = 15.4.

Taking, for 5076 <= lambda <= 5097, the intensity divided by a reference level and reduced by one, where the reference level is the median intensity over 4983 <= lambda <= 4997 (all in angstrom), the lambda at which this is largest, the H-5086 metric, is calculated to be 5093.25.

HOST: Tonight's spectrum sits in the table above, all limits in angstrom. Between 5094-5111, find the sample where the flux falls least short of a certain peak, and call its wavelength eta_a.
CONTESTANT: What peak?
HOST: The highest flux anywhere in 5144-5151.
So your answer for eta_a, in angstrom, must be 5109.69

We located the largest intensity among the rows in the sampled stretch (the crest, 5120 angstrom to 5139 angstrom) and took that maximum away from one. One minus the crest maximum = -2.89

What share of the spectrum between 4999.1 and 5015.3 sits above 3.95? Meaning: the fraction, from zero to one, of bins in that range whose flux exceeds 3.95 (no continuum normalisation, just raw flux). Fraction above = 0.14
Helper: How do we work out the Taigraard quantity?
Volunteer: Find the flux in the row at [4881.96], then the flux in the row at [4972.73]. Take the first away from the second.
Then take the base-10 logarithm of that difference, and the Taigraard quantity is -0.8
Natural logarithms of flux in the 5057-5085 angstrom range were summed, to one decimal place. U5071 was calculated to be 16.0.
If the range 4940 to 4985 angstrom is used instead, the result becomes 28.0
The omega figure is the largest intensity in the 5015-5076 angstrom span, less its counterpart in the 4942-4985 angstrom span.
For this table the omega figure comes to -0.16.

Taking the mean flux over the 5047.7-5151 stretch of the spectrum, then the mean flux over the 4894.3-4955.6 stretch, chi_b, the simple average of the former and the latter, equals 3.93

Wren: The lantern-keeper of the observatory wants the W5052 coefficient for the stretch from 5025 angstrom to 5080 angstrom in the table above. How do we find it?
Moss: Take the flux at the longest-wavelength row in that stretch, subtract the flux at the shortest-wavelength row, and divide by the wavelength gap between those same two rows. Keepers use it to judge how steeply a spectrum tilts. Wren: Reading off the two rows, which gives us -0.0040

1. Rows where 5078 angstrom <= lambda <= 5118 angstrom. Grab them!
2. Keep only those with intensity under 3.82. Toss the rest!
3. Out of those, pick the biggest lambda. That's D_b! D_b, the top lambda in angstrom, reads 5116.76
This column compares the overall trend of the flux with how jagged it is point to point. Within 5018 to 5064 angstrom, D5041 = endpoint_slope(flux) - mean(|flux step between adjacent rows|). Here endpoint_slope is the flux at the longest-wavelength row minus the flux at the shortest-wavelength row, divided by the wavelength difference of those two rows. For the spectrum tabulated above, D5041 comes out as -0.120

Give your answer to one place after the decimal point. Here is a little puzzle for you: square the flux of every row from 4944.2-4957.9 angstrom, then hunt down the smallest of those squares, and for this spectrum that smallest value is 15.8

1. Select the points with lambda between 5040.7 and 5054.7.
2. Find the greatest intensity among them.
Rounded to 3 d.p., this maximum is 4.198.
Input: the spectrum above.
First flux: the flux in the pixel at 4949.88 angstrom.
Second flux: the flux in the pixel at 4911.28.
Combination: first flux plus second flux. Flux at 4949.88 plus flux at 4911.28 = 8.2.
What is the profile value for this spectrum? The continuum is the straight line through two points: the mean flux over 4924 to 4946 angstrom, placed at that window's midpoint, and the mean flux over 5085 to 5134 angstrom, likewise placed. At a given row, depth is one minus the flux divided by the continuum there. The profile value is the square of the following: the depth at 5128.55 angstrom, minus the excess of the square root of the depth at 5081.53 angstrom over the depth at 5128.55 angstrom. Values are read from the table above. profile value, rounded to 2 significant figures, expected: 0.11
